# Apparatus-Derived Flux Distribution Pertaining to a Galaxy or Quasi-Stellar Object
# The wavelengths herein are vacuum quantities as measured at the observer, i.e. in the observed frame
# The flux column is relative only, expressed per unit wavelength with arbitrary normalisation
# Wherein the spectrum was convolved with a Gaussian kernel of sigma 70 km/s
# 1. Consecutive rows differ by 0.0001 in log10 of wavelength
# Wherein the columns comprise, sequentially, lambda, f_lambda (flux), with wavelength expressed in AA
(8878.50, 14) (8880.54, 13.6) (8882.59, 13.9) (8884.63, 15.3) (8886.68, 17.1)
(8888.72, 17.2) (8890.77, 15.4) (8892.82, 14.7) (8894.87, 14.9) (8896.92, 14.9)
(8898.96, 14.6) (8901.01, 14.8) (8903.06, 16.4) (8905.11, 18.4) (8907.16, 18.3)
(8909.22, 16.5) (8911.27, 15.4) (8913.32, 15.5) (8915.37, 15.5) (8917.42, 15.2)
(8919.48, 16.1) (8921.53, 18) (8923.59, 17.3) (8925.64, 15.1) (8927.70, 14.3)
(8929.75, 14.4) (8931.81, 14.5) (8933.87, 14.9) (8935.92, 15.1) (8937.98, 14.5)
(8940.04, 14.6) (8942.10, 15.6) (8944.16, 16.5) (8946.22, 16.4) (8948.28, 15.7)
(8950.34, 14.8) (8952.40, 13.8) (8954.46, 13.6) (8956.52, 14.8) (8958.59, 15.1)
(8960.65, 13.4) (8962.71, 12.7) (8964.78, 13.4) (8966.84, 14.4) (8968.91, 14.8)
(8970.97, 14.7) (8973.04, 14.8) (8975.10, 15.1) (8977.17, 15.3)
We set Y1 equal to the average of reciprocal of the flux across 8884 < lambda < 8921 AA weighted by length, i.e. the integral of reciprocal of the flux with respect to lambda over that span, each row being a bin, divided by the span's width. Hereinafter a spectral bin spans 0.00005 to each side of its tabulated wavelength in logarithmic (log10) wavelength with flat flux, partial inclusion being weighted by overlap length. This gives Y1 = 0.0631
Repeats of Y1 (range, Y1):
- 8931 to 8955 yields 0.0667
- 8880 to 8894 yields 0.0655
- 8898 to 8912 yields 0.0615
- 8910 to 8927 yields 0.0628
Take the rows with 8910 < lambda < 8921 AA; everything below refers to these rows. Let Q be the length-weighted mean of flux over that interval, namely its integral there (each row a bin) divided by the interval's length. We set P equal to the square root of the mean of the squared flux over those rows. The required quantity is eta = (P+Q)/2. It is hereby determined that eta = 15.6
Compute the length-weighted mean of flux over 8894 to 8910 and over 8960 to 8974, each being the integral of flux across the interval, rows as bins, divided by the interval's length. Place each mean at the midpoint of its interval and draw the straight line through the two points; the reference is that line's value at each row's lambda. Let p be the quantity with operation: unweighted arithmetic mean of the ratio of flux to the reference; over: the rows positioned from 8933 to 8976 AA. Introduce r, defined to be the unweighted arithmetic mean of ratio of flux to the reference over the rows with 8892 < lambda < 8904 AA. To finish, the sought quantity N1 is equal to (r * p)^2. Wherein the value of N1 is 0.89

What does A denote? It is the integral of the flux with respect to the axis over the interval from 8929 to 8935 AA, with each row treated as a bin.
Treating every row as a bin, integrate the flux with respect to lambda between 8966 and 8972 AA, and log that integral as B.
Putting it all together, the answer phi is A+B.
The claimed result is 176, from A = 87.7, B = 88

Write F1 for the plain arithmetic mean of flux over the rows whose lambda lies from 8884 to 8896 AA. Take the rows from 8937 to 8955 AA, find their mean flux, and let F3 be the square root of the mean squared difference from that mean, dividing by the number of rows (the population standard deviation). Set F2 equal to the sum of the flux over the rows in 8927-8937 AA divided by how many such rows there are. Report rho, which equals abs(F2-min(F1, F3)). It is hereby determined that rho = 13.6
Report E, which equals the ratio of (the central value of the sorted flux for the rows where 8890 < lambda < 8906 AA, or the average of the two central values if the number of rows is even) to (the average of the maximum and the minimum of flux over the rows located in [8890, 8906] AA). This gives 0.90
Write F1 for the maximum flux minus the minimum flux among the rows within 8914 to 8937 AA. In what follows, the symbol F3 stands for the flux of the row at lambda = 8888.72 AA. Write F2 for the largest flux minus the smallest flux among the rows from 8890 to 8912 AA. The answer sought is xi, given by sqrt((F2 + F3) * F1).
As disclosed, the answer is 8.8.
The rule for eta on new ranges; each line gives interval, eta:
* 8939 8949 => 15.8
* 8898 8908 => 16.5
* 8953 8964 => 13.9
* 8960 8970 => 13.8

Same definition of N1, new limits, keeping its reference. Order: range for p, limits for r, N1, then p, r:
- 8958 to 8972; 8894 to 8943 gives 1.00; 1.00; 1.002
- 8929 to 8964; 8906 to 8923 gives 1.08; 1.00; 1.038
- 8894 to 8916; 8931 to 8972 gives 1.01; 1.00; 1.009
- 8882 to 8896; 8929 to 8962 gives 0.89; 0.94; 1.009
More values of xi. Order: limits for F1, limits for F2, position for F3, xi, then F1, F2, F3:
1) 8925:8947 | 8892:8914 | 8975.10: 6.4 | 2.2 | 3.80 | 15.1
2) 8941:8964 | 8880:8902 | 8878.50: 8.2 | 3.8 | 3.60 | 14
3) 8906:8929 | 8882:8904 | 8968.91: 8.5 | 4.0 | 3.30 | 14.8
